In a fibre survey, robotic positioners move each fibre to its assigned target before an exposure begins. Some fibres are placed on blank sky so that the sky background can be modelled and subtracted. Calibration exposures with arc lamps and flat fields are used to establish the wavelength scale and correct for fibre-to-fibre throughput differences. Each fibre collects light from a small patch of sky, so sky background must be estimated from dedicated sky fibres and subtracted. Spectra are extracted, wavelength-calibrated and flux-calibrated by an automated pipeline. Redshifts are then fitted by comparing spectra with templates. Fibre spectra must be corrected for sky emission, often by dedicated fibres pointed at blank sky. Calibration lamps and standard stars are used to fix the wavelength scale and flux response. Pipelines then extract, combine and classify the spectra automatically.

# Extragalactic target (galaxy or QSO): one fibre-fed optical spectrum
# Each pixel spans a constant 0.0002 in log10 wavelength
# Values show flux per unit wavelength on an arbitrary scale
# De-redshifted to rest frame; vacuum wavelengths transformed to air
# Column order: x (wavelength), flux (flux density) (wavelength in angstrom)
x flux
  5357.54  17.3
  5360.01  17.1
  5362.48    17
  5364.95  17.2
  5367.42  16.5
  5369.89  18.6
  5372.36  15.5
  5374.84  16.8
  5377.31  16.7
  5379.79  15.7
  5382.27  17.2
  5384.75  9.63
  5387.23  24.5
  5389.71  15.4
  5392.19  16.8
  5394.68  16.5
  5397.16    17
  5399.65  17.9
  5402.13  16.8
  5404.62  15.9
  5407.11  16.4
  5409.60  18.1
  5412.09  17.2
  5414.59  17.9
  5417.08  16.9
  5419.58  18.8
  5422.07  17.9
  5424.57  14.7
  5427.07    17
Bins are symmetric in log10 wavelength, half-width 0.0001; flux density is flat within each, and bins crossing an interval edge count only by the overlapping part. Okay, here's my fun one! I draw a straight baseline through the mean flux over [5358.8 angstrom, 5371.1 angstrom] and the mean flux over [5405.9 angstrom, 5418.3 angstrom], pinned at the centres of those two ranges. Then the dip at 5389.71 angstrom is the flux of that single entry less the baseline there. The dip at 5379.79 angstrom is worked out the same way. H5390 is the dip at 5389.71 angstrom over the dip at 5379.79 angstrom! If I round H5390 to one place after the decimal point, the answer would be 1.2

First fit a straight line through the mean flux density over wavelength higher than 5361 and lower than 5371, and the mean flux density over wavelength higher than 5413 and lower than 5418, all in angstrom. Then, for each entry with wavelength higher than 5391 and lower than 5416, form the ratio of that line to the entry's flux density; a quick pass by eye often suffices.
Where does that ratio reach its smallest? 5409.60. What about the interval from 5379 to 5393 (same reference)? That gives 5387.23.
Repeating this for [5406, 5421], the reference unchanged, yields 5419.58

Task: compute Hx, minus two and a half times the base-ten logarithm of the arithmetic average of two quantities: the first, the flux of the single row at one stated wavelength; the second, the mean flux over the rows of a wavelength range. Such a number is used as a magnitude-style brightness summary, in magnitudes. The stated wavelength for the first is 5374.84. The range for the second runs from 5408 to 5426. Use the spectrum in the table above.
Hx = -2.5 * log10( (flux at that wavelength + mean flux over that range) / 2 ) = -3.08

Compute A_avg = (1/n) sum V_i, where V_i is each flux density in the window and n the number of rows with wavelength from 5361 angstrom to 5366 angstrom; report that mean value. 17.1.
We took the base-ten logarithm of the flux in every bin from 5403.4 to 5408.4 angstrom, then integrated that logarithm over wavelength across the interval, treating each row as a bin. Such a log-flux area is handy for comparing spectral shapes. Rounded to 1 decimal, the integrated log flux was 6.0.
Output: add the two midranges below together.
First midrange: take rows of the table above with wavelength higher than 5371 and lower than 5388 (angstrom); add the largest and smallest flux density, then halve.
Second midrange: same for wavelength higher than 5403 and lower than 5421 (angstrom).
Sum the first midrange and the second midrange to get 34.4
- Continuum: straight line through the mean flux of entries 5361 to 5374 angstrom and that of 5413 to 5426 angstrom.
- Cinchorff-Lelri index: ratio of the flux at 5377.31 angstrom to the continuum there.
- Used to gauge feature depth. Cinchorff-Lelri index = 0.98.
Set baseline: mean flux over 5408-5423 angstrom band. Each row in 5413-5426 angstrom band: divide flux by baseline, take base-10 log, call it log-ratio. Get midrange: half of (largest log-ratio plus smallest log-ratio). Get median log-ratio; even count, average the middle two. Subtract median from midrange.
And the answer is -0.032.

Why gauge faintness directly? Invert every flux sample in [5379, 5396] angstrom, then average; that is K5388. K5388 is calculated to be 0.0645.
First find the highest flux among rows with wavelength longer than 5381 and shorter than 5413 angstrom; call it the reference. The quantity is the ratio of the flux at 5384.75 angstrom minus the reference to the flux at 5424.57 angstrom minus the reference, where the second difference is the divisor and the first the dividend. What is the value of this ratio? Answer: 1.52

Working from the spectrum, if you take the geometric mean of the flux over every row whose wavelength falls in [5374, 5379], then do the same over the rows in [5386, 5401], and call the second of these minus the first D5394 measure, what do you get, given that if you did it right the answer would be 1.1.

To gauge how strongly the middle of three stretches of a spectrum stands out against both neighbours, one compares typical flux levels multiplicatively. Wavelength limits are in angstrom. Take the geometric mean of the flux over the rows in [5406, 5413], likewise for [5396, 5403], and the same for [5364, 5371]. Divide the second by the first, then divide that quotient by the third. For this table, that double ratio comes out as 0.057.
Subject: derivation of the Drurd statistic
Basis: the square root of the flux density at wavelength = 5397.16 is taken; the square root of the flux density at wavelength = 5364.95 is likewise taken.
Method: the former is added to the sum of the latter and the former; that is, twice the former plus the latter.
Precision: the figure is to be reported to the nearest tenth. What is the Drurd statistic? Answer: 12.4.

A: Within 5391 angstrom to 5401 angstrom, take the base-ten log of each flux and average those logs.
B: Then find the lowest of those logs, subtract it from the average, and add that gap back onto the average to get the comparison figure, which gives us 1.25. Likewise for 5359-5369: 1.24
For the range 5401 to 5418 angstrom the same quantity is 1.26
